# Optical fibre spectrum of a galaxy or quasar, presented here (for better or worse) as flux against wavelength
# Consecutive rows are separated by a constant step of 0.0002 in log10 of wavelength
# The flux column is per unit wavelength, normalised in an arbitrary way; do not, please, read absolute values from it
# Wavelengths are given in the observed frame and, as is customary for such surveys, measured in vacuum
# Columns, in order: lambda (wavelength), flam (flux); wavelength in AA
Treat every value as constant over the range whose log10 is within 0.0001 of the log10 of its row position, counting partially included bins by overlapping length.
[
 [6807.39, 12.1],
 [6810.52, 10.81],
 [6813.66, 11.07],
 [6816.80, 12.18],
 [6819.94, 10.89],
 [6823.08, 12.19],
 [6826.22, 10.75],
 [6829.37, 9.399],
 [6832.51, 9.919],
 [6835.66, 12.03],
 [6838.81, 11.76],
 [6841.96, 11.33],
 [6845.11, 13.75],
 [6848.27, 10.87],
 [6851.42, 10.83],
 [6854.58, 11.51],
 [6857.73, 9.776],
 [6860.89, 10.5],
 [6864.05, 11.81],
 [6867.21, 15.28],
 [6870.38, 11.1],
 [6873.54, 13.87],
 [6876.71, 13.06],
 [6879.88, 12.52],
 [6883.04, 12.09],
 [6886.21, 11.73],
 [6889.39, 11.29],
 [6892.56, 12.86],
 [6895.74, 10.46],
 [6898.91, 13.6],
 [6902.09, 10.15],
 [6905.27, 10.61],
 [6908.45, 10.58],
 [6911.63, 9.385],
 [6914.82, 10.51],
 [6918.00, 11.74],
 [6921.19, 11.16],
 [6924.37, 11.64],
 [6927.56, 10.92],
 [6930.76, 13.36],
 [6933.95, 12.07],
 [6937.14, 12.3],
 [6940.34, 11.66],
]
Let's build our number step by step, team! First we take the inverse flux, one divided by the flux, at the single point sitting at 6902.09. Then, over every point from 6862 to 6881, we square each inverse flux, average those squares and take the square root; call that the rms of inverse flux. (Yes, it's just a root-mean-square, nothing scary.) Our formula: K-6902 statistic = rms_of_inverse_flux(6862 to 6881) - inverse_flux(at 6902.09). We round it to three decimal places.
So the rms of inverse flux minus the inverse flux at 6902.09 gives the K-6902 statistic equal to -0.020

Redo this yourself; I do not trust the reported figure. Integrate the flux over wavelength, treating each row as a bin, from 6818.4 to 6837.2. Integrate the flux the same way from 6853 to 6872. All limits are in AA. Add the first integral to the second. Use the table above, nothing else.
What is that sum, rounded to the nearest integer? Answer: 426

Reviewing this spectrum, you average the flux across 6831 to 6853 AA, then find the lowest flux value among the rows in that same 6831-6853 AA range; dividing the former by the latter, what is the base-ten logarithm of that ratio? 0.064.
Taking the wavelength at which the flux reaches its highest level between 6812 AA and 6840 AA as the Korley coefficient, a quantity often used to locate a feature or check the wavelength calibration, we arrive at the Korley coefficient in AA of 6823.08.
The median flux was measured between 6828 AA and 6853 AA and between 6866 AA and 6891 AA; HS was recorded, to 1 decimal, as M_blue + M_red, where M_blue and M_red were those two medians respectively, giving 23.4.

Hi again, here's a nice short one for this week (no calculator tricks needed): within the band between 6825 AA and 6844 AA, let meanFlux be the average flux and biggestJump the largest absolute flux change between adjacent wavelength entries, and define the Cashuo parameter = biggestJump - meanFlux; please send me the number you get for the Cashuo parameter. -8.8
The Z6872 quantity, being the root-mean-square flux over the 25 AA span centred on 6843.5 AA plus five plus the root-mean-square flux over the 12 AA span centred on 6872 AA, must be 30.0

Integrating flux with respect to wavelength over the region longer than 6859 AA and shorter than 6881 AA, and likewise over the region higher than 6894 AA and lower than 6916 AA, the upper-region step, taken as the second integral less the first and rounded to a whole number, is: -39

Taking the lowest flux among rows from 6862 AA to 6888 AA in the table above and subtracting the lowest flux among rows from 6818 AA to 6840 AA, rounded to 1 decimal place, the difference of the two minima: 1.7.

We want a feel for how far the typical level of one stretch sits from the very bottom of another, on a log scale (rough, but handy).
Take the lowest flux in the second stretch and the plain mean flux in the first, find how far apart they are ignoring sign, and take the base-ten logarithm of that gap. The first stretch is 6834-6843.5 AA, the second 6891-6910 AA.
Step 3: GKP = 0.19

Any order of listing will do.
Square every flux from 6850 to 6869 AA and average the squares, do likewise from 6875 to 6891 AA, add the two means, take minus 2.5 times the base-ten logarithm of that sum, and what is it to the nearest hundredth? -6.14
